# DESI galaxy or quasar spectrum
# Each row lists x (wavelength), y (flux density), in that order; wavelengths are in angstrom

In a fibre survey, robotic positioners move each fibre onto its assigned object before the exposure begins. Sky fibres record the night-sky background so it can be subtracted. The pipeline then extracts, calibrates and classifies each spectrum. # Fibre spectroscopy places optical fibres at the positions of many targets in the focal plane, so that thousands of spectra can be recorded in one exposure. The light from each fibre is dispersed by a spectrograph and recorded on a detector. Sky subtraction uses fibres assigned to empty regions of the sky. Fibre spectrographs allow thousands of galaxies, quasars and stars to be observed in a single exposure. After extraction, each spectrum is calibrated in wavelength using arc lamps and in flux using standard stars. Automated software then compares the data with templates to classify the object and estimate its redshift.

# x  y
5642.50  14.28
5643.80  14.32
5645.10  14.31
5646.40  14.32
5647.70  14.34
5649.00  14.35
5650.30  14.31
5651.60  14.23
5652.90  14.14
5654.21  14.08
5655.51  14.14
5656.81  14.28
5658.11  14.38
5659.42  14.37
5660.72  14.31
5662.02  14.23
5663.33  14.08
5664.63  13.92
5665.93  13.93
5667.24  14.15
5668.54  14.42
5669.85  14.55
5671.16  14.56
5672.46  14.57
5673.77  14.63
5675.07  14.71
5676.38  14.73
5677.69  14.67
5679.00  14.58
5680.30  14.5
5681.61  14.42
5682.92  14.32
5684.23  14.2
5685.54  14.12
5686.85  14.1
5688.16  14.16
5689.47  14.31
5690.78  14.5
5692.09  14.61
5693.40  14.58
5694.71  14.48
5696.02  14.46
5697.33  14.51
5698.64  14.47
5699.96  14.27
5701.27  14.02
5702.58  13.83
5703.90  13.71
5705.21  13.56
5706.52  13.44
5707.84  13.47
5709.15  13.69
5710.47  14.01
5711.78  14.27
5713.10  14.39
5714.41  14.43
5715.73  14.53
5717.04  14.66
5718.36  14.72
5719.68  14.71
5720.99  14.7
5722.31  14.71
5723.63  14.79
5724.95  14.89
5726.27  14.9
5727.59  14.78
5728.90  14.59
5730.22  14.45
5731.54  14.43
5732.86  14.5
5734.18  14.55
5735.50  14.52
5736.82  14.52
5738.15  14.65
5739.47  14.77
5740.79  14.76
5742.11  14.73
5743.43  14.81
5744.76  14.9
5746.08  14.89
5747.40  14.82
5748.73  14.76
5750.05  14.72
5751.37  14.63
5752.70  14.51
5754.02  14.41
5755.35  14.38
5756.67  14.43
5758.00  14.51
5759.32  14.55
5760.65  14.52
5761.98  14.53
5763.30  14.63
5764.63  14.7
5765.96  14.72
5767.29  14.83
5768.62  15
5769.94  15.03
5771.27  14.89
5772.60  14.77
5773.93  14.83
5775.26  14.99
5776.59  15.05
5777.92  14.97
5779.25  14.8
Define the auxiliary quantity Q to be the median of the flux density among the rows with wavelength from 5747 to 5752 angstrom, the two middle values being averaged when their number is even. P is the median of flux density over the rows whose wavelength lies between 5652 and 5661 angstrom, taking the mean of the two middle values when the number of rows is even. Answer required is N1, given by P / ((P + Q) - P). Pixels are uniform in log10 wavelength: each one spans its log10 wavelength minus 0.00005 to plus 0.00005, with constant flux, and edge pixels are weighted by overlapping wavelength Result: 0.97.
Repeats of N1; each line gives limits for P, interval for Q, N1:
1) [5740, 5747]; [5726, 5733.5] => 1.02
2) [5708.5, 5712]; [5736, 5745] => 0.95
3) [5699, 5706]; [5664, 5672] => 0.97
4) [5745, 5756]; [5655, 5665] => 1.03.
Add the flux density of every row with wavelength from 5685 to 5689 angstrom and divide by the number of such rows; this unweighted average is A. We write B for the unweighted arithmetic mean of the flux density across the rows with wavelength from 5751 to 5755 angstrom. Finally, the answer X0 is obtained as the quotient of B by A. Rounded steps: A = 14.1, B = 14.52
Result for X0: 1.03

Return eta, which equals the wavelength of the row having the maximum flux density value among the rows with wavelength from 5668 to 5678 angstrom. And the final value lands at 5676.38 angstrom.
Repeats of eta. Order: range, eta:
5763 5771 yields 5769.94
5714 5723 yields 5718.36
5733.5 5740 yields 5739.47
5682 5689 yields 5682.92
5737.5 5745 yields 5744.76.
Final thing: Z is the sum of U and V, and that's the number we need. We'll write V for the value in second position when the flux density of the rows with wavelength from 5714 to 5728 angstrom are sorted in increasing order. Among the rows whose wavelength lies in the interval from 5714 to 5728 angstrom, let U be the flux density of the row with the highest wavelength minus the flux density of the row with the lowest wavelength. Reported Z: 14.9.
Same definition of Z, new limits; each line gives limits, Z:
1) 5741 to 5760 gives 14.2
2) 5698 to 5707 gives 12.5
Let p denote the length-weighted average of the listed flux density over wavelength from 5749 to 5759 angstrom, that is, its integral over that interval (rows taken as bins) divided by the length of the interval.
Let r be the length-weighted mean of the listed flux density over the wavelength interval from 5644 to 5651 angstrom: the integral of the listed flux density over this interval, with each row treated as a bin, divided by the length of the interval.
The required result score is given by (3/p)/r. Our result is 0.0144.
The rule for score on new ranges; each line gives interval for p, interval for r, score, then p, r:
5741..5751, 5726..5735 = 0.0139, 14.8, 14.6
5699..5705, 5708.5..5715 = 0.0152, 13.9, 14.2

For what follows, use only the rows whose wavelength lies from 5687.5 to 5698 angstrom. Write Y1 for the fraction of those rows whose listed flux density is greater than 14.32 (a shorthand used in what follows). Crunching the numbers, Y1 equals 0.75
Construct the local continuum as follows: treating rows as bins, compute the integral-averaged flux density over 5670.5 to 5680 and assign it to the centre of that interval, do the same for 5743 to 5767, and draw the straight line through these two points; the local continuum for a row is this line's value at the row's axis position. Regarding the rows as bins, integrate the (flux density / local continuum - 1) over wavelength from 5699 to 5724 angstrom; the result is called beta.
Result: -0.74 angstrom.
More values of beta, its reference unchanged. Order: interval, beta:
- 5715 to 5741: 0.04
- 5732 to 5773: 0.12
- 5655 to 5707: -1.20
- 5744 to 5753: 0.08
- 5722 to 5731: 0.06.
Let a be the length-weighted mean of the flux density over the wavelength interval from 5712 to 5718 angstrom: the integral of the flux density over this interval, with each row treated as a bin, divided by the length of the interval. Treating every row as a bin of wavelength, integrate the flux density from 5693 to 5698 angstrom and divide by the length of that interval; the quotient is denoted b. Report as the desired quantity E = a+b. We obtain 29.0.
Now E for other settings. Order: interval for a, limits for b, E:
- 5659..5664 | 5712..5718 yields 28.8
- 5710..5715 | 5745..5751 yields 29.1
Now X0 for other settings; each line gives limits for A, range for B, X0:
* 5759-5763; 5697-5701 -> 0.99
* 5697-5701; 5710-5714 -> 0.99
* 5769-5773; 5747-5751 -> 0.99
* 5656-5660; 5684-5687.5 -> 0.99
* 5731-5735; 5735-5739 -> 1.00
